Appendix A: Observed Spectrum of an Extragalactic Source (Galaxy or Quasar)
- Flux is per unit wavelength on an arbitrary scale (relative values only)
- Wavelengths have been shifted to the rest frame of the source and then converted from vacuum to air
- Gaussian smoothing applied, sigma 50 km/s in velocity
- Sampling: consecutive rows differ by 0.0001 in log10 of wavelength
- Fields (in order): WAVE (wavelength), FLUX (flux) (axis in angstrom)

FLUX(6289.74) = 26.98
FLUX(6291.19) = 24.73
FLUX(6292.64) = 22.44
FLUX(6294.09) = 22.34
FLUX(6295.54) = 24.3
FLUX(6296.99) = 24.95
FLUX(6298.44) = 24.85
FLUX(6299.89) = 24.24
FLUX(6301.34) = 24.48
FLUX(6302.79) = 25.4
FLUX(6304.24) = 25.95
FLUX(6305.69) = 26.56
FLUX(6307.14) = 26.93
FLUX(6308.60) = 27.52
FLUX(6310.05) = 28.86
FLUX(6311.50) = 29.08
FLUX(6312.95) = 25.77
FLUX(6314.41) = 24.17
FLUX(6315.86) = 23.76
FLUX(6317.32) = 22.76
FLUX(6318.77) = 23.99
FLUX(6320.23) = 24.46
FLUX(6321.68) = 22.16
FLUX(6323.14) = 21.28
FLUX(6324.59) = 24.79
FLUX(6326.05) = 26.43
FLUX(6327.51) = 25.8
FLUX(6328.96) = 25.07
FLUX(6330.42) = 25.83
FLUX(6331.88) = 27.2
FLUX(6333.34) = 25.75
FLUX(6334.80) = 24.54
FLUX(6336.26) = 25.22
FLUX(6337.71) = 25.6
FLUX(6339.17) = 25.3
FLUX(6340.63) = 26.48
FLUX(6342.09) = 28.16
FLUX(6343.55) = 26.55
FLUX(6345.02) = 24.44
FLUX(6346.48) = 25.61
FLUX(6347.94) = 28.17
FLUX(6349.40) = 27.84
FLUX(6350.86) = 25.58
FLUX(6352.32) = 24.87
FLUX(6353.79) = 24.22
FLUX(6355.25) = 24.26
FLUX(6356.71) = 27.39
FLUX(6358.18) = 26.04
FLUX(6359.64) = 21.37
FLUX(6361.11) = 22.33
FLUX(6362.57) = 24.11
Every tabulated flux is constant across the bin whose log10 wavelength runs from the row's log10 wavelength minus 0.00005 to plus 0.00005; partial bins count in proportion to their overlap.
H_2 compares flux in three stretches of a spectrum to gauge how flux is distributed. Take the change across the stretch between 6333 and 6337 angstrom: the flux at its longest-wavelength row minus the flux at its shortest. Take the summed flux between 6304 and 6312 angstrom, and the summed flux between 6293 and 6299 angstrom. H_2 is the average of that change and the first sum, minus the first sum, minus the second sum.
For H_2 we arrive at -179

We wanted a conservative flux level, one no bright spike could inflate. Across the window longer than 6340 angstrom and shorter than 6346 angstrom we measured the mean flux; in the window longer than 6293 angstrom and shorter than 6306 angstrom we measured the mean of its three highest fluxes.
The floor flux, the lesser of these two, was 26.0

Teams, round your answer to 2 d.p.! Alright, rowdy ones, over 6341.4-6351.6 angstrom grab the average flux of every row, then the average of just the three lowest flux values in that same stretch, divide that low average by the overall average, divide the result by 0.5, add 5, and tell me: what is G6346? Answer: 6.89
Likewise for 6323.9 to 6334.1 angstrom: 6.95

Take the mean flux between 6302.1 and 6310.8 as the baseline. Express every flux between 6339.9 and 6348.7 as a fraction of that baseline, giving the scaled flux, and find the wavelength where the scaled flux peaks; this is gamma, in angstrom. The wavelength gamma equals 6347.94 angstrom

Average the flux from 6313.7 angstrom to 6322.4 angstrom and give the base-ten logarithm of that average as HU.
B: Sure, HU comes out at 1.37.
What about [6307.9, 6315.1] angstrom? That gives 1.43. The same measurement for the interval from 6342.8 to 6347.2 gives 1.41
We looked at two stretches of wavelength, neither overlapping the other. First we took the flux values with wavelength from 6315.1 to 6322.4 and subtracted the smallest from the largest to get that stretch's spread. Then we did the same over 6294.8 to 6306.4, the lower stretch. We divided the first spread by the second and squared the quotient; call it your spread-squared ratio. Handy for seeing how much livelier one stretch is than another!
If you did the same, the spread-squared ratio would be 1.0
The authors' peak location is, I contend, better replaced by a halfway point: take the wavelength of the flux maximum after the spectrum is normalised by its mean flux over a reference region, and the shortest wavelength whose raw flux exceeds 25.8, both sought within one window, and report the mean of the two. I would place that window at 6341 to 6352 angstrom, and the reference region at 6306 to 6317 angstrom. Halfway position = 6345.0 angstrom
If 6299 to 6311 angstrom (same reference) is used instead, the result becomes 6307.1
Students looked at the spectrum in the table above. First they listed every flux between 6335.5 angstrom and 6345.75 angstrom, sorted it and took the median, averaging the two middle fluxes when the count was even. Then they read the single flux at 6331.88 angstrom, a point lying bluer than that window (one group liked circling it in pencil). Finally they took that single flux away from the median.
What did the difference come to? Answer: -1.6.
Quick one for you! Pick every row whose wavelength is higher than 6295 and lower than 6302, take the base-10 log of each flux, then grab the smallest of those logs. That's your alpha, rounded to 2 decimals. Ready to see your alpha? 1.38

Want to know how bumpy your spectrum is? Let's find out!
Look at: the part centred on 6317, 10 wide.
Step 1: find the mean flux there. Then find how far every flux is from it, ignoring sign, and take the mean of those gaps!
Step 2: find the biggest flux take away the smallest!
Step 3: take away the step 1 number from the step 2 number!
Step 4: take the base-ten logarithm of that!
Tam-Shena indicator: 0.44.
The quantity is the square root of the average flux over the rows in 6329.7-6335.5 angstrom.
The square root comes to 5.08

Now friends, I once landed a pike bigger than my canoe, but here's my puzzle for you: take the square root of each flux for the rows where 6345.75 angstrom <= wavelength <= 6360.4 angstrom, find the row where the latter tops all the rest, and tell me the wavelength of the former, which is 6347.94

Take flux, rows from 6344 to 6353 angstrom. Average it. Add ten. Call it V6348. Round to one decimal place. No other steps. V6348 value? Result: 36.1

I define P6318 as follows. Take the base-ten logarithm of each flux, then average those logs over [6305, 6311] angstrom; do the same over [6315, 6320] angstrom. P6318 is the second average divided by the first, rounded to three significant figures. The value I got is 0.953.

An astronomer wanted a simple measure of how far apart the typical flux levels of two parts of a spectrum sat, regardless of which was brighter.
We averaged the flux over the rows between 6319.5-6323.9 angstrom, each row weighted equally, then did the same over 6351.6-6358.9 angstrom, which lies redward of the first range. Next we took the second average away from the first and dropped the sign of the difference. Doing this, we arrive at 2.7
